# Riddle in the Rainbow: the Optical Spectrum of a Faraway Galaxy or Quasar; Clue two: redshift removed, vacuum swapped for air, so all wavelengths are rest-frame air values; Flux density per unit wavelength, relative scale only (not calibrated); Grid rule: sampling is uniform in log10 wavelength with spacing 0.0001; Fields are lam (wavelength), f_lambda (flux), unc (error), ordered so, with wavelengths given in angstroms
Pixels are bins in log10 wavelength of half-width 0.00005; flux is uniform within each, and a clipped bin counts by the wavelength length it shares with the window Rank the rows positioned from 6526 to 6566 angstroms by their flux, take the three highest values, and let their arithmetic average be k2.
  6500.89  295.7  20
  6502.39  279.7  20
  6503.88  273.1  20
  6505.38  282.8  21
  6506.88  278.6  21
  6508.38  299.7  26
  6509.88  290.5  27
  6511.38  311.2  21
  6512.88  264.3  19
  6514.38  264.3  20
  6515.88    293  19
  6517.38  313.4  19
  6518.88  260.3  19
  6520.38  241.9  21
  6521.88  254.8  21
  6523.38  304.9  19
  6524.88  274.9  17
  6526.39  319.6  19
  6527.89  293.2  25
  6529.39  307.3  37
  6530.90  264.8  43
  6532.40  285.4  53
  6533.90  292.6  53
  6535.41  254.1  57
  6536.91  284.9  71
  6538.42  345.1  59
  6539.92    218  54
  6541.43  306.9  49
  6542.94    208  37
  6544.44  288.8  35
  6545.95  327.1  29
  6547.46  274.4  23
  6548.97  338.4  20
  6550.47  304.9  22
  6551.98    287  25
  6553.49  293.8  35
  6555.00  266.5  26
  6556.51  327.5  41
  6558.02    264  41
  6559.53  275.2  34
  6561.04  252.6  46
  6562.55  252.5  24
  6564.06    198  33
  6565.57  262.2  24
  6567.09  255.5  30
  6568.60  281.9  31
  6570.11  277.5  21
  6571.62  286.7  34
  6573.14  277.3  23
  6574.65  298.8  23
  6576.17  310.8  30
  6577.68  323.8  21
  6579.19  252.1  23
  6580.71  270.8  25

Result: 337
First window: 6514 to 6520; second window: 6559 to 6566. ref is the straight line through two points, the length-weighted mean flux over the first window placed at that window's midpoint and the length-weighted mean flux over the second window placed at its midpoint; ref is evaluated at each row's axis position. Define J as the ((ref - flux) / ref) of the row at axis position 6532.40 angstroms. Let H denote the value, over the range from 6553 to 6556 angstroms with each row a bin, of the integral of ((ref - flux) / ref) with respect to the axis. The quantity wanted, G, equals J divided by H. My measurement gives 0.16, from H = -0.36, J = -0.06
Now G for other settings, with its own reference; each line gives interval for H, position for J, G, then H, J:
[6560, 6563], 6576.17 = 3.61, -0.09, -0.32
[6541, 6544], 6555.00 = -0.73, 0.08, -0.06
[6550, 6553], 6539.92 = -0.37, -0.47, 0.17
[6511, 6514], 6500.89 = -0.20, 0.03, -0.01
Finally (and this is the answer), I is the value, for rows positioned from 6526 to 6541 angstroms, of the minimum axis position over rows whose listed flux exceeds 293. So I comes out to 6526.39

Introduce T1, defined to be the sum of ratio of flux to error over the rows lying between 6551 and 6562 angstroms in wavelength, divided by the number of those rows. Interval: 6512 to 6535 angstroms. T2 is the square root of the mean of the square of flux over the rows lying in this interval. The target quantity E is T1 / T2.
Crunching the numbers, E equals 0.029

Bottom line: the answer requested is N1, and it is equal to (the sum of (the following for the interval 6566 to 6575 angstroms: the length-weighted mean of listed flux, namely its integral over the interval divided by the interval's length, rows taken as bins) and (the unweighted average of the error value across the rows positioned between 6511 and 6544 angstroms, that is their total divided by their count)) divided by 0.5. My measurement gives 624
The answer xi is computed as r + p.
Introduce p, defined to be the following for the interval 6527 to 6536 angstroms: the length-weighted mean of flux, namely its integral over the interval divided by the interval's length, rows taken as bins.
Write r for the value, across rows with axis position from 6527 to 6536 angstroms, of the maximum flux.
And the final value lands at 591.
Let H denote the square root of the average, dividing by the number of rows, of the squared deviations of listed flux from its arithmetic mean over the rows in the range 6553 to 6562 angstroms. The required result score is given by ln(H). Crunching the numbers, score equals 3.21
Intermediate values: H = 25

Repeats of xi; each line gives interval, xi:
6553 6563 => 604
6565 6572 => 559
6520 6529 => 604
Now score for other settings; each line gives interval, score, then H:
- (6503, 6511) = 2.23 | 9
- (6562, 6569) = 3.33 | 28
